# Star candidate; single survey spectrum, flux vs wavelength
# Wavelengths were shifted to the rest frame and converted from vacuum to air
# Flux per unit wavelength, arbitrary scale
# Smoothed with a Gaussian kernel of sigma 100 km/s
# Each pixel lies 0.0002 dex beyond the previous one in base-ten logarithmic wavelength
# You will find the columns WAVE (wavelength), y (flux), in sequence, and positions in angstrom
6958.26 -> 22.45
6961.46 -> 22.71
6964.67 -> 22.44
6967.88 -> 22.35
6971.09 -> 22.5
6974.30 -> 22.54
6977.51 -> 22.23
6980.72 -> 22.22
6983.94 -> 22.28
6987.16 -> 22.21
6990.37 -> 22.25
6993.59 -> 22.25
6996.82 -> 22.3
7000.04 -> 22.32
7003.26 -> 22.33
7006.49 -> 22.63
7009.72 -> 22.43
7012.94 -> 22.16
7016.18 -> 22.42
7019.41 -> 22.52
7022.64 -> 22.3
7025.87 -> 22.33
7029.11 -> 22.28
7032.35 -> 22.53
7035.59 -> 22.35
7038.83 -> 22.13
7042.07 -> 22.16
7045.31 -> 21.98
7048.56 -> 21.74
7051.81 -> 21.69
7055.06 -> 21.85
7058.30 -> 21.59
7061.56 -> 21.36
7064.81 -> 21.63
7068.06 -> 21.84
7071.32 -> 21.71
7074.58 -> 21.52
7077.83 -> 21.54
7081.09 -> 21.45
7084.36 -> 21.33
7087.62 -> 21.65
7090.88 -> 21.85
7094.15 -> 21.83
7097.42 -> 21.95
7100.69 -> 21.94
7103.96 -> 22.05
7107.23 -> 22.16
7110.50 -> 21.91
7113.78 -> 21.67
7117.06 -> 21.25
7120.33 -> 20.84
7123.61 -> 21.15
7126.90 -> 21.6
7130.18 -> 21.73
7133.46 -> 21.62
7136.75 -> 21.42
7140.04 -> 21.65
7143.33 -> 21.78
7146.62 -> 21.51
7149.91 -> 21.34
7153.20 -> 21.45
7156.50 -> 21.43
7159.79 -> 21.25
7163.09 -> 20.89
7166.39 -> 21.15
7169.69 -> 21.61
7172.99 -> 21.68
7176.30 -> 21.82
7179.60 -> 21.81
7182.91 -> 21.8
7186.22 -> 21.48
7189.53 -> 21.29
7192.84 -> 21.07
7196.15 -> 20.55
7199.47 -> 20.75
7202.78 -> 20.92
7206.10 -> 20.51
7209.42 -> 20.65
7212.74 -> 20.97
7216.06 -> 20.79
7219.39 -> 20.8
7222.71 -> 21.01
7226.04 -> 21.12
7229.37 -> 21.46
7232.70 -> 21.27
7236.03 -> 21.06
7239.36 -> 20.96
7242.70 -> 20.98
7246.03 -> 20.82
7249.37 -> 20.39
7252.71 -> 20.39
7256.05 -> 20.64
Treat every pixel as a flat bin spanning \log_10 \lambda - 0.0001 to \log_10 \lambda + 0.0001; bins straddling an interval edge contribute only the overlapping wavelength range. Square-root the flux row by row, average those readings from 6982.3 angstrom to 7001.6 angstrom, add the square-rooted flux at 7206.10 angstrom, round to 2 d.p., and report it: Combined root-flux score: 9.25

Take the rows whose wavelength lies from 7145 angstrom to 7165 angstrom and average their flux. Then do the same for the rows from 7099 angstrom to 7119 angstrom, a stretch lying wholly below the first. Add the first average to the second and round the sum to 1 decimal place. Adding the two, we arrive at 43.1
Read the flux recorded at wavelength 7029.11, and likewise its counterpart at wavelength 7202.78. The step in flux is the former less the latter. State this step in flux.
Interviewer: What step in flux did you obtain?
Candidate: 1.36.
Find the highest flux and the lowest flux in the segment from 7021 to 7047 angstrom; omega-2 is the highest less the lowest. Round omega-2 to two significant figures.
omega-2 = 0.55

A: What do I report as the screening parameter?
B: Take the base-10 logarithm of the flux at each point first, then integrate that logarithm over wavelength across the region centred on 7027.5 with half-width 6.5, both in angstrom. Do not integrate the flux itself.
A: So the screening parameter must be 17.5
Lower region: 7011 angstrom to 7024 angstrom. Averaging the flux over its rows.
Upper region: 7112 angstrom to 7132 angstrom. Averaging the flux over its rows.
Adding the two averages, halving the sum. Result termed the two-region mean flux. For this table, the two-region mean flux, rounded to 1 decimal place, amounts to 21.9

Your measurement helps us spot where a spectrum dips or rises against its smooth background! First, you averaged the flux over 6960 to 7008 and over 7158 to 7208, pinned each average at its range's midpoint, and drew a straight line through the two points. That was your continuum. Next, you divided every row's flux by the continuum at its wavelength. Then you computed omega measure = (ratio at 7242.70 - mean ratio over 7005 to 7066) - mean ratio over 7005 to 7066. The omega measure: -1.00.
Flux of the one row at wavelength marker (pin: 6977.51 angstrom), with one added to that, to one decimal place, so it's 23.2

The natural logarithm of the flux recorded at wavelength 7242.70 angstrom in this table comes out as 3.04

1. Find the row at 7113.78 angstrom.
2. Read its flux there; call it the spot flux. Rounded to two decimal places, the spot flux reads 21.67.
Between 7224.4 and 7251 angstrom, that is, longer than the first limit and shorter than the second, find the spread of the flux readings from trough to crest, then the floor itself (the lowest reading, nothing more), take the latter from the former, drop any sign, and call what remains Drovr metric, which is 19.3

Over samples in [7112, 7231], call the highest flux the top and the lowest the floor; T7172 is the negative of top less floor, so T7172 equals -1.3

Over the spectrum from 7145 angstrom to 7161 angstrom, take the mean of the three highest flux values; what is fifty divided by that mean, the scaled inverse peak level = 2.33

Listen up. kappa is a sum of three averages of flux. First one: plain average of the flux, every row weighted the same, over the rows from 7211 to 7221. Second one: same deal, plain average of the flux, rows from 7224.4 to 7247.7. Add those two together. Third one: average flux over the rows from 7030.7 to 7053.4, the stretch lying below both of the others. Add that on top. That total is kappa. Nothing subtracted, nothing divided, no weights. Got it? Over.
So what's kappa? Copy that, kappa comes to 64.0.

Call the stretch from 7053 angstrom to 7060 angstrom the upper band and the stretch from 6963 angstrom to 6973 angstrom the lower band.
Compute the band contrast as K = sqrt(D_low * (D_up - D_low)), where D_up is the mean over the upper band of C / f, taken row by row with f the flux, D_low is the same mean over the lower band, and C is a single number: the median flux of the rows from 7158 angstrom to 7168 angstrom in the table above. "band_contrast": 0.17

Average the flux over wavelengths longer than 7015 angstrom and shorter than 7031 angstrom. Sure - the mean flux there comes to 22.4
